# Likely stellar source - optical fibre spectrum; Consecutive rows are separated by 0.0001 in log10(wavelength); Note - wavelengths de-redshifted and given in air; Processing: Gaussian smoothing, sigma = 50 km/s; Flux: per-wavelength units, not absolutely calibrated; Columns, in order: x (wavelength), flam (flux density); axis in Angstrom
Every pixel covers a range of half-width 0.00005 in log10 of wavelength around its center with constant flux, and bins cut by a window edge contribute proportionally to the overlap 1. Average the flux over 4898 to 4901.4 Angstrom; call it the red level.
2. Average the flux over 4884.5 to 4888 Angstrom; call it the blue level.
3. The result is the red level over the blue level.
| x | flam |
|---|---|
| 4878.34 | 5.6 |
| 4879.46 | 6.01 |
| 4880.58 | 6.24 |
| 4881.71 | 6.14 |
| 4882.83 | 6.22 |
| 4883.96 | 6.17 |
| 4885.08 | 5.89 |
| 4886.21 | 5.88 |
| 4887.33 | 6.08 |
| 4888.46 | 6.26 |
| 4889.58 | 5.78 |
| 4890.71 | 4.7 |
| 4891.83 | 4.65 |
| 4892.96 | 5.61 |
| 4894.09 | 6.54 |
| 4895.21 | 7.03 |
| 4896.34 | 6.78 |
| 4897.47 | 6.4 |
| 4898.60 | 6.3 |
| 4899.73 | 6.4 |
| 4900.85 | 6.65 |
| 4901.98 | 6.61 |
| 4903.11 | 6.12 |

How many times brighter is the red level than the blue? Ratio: 1.08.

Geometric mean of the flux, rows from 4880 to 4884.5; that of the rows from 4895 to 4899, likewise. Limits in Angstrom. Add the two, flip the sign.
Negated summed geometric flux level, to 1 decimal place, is -12.8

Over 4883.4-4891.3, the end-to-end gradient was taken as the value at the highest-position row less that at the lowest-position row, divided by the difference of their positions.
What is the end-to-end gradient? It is -0.22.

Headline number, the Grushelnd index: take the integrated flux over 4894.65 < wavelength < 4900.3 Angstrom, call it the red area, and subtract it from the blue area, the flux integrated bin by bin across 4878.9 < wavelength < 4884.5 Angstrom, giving -3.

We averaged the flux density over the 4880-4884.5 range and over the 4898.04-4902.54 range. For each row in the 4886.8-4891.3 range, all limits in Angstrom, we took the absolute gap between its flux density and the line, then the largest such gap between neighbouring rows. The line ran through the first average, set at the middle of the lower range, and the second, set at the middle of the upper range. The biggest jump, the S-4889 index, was 1.1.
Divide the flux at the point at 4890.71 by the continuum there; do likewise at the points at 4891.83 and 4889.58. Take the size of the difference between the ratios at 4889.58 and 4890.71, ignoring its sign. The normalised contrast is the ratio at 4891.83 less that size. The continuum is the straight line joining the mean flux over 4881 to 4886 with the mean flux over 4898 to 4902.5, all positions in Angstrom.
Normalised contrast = 0.56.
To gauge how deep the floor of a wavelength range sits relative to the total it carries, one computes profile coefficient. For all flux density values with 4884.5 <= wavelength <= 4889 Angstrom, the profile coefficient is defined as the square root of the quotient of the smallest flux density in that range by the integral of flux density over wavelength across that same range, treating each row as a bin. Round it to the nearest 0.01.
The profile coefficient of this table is 0.47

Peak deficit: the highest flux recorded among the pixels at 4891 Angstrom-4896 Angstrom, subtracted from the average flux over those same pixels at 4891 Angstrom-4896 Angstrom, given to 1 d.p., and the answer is -1.1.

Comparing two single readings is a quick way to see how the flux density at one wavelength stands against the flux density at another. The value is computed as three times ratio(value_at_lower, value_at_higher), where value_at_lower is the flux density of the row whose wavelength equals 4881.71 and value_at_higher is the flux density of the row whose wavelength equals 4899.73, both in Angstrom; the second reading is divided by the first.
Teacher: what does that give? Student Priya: 3.13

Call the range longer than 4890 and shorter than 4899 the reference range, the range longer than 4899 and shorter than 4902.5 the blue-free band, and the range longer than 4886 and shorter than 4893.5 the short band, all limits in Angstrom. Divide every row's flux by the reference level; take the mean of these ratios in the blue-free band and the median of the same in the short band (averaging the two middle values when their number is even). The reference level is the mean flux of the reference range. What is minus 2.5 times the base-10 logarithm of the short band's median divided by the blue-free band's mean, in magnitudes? 0.14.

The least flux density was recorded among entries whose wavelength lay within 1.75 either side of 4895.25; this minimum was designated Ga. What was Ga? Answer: 6.54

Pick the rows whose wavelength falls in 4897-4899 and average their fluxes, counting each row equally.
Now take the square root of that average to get 2.52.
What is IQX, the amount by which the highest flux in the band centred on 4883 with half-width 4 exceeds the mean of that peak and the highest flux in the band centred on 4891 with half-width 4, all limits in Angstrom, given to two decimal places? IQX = -0.15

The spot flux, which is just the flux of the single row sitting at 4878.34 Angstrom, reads 5.6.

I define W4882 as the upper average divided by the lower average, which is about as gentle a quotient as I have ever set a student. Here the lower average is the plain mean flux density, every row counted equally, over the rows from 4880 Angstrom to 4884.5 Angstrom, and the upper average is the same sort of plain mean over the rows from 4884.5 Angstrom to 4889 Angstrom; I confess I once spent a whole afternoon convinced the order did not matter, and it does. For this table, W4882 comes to 0.97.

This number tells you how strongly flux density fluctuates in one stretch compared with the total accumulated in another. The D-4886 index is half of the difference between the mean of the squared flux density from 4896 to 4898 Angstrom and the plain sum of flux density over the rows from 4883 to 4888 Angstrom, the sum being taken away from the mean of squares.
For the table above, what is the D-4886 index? 10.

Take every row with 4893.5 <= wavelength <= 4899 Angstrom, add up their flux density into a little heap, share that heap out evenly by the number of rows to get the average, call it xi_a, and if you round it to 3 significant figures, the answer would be 6.61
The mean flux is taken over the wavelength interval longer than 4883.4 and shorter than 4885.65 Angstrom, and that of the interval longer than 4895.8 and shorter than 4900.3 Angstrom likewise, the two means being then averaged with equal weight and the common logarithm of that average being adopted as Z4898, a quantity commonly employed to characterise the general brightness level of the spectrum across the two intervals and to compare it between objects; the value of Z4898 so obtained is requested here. 0.796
